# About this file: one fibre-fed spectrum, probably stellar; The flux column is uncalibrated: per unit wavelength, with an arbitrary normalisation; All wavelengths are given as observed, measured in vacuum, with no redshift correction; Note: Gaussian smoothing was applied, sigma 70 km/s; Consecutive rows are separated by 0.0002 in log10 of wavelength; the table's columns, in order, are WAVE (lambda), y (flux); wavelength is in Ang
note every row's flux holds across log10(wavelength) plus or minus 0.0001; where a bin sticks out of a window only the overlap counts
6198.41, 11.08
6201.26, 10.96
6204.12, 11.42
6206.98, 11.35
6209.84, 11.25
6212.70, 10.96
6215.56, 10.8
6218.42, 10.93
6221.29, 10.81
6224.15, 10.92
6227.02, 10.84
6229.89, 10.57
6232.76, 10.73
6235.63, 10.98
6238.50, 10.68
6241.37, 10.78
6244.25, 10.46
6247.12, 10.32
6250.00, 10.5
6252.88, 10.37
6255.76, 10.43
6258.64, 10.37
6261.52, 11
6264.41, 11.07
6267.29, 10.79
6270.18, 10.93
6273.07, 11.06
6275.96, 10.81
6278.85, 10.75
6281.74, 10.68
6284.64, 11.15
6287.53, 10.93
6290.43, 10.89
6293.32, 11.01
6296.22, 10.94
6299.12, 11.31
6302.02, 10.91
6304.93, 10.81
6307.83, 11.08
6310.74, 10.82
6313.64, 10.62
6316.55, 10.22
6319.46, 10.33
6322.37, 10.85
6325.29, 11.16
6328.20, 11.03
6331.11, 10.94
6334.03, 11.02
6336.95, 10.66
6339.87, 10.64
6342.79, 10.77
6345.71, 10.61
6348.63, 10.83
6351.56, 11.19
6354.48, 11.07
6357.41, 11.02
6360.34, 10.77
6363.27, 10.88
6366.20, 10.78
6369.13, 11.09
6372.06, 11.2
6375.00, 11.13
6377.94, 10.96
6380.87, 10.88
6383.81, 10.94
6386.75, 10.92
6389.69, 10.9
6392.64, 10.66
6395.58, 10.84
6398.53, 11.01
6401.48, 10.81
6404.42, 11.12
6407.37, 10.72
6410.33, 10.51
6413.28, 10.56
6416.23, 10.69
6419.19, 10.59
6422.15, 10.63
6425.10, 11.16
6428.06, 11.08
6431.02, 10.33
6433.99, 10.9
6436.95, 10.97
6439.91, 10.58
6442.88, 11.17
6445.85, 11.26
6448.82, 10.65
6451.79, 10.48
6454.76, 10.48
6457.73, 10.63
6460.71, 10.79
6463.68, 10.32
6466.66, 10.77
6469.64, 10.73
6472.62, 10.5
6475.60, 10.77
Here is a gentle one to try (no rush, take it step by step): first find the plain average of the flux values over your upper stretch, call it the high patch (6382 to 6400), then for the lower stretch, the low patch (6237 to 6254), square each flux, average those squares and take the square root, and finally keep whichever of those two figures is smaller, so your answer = 10.52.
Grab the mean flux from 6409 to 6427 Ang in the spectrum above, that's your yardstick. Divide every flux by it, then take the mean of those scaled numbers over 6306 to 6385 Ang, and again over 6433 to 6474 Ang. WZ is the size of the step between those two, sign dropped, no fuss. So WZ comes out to 0.013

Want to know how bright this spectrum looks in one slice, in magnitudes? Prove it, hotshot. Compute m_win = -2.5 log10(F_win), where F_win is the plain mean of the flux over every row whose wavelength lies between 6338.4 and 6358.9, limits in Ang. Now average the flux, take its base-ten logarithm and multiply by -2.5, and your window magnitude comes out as -2.59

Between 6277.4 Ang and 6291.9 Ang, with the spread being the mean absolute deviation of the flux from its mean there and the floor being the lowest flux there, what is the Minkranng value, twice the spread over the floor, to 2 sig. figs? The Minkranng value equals 0.025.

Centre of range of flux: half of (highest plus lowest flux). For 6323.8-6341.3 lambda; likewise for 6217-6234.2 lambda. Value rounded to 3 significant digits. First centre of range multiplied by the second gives 117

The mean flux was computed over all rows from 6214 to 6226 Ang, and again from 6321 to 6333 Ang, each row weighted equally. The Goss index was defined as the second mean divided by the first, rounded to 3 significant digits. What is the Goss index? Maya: 1.01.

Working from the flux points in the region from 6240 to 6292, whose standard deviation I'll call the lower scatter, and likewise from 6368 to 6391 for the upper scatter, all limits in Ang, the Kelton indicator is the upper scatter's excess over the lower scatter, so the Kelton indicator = -0.15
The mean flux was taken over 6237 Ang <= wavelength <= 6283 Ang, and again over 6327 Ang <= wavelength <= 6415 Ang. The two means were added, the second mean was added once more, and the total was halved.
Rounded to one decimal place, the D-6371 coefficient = 16.2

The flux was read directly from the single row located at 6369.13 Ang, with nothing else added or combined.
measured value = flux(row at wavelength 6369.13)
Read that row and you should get 11.09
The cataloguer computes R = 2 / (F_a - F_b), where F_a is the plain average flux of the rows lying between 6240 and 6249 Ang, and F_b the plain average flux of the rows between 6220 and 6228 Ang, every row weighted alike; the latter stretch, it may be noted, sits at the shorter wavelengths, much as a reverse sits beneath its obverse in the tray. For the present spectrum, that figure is -6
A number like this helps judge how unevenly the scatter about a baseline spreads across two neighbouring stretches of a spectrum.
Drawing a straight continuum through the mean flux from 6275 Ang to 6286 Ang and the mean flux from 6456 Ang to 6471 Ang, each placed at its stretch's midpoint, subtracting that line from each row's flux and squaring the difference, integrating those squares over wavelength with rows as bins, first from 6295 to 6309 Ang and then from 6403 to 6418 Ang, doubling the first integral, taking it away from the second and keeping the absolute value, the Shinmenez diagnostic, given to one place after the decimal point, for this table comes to 1.2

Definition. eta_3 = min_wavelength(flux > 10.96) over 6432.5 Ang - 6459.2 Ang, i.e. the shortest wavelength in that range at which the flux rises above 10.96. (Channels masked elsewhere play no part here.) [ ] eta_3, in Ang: 6436.95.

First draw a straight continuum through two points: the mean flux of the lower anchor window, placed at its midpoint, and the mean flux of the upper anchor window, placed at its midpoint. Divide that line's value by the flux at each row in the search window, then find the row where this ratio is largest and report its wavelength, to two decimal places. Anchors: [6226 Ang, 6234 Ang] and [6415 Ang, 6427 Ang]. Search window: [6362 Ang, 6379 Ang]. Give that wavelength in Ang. 6366.20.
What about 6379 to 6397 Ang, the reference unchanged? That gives 6392.64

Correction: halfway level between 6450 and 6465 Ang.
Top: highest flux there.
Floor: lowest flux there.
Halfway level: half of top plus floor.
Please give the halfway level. 10.6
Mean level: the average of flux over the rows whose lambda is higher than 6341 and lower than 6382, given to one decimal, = 10.9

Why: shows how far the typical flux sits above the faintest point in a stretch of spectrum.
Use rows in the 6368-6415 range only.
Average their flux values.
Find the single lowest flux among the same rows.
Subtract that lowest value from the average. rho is 0.38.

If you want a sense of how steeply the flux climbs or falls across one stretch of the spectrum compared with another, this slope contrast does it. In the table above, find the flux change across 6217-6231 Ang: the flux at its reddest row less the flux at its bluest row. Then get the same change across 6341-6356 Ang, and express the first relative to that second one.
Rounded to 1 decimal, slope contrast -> -1.2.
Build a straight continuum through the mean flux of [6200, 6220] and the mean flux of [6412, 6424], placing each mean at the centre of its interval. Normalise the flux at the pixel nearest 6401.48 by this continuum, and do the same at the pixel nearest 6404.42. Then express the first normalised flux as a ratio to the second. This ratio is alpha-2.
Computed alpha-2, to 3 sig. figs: 0.972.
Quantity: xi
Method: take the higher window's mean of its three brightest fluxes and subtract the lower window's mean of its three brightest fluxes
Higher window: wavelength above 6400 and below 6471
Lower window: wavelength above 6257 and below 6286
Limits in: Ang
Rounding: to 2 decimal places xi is 0.10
